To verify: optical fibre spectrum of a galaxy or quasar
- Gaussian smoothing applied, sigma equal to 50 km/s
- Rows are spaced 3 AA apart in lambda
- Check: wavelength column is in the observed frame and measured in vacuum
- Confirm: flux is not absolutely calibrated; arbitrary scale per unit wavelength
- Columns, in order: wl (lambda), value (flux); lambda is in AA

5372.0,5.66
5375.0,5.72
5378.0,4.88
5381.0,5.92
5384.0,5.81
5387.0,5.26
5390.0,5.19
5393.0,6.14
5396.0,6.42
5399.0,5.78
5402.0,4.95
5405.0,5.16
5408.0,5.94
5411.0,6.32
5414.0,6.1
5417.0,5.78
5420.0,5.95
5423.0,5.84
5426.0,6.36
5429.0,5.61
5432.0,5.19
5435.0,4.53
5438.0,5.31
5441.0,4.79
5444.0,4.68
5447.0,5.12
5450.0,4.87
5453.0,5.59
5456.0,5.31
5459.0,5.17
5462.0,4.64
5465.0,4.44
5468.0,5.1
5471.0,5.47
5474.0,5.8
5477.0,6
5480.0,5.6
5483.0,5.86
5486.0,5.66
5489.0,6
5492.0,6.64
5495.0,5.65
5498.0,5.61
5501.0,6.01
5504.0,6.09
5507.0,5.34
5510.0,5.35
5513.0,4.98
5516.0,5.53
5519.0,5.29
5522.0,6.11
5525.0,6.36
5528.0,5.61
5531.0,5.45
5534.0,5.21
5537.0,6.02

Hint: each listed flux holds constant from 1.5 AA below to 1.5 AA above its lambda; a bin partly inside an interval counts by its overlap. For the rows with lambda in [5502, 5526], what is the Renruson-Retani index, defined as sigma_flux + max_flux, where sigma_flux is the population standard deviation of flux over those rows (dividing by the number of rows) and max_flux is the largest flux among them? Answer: 6.82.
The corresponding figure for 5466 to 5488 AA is 6.27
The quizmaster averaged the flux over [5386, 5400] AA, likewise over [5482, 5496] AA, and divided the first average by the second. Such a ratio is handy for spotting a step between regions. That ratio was 0.97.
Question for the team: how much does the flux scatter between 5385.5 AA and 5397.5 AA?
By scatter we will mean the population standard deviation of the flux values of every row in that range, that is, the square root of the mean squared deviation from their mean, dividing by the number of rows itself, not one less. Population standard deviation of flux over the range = 0.54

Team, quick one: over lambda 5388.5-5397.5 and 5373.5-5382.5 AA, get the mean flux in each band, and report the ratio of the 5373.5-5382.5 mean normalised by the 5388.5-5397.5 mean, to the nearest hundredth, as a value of 0.93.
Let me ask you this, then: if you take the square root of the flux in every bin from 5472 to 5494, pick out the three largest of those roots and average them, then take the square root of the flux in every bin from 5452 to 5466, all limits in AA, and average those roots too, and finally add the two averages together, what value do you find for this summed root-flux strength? 4.73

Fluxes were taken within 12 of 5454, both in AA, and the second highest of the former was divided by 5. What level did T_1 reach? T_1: 1.06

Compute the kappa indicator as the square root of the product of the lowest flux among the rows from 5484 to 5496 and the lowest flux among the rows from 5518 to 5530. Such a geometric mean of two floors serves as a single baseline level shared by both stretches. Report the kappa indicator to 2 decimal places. 5.47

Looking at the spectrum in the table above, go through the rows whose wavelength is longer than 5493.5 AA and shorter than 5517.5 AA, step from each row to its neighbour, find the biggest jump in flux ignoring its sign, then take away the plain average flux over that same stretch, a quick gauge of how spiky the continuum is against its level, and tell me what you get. -4.82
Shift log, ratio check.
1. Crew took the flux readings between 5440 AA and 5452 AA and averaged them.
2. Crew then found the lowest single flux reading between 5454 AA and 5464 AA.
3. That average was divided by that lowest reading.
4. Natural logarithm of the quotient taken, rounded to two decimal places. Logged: 0.05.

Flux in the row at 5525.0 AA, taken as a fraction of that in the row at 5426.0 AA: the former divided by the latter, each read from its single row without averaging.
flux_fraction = 1.00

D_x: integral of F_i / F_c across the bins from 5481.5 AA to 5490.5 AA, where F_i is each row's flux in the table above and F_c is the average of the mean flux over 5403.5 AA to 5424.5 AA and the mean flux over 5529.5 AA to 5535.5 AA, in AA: 9.39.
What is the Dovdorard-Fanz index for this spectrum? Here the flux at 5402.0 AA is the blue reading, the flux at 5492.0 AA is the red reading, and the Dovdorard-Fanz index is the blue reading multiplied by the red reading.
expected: 32.9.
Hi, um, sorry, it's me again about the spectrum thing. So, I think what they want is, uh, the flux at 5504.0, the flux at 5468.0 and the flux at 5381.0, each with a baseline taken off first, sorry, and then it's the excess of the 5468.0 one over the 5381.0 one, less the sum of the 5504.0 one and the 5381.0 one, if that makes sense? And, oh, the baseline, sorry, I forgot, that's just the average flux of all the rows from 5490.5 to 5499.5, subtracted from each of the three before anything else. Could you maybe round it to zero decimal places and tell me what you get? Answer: -1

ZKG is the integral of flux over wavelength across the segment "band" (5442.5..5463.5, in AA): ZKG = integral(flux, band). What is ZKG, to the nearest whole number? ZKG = 106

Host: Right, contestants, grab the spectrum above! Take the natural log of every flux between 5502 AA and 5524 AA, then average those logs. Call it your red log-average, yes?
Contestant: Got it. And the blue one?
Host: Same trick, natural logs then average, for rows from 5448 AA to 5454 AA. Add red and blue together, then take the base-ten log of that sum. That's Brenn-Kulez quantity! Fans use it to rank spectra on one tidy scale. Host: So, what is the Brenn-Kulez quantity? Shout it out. 0.526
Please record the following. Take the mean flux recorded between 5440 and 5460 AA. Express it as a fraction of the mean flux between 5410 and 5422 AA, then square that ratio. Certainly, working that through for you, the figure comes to 0.71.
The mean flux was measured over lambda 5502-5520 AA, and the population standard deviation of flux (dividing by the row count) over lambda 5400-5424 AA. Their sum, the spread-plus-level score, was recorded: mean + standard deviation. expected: 5.9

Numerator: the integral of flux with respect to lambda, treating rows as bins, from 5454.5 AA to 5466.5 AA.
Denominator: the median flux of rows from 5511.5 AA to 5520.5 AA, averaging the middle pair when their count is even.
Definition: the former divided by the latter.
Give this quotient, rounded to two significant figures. 11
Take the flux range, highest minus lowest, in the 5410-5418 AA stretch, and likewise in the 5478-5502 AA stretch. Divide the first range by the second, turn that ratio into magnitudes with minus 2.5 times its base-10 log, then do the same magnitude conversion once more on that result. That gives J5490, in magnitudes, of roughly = 0.4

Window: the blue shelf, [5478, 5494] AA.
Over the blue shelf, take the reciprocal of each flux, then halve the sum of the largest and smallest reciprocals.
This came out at 0.16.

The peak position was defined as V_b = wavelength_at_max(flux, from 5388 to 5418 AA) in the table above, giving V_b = 5396.0 AA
